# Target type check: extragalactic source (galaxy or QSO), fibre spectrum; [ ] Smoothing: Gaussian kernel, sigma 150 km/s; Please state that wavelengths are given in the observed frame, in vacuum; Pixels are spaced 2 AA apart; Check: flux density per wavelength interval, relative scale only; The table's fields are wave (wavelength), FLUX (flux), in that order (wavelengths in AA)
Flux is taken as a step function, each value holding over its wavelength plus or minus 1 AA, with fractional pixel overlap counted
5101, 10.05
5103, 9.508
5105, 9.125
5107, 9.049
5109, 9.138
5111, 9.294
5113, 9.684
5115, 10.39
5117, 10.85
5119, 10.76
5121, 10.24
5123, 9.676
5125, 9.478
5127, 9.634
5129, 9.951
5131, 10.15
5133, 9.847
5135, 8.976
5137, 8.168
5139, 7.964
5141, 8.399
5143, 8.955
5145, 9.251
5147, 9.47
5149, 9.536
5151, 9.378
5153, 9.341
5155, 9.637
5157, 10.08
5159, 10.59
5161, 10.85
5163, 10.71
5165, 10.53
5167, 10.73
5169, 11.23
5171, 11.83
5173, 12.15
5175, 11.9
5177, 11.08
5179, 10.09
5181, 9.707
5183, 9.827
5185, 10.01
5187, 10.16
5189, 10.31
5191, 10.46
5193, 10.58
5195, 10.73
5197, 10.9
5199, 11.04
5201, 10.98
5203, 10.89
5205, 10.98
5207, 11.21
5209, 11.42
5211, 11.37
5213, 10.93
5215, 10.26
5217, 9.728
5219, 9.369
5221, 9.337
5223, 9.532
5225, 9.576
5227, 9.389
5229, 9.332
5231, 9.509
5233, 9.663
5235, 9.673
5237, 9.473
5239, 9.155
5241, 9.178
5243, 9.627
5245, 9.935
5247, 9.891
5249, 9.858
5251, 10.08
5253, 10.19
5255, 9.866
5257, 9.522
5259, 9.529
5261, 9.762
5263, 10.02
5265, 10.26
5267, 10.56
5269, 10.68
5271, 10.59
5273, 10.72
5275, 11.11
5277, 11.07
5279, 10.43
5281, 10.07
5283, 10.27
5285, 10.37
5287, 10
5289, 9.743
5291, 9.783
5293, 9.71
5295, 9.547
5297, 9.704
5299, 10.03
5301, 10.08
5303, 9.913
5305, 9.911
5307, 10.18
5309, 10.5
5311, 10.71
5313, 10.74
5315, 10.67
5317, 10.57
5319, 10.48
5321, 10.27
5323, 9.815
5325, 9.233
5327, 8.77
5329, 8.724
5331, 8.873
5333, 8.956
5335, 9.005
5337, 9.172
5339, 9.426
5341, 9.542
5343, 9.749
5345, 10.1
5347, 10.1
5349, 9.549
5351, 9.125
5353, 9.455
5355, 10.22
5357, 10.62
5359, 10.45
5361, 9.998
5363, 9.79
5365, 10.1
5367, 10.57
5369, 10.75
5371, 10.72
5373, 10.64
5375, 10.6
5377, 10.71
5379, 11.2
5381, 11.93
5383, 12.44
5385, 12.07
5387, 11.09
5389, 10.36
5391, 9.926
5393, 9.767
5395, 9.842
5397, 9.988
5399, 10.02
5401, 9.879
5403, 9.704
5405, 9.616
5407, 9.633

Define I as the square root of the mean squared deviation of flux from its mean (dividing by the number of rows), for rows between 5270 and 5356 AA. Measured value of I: 0.6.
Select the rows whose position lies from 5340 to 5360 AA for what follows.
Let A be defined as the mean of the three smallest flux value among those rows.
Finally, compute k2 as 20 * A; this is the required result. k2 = 187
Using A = 9.4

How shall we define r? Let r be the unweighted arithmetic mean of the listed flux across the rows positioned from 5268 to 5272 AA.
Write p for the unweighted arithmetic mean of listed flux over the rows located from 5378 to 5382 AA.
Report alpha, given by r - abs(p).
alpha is -0.9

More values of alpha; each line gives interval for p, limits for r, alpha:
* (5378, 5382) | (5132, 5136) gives -2.2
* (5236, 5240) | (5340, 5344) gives 0.3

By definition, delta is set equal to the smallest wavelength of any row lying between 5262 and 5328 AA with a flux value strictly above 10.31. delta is 5267 AA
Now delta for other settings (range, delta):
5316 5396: 5317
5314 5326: 5315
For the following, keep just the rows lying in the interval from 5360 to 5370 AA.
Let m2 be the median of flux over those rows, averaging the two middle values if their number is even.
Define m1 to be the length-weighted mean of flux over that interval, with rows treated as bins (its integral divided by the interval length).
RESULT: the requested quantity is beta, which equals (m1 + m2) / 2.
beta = 10.2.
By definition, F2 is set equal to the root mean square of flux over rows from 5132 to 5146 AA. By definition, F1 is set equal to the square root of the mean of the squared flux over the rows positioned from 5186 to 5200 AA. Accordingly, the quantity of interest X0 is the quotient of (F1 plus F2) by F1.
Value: 1.83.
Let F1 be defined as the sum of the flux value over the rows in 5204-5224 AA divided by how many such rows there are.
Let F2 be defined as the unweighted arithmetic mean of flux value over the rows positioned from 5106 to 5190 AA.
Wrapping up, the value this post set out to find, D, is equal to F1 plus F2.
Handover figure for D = 20.4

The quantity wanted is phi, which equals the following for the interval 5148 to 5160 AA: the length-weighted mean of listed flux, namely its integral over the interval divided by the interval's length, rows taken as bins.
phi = 9.8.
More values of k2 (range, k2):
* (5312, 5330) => 178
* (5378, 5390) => 218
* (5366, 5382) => 212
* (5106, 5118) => 183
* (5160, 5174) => 213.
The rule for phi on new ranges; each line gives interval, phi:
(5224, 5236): 9.5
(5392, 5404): 9.9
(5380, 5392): 11.3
